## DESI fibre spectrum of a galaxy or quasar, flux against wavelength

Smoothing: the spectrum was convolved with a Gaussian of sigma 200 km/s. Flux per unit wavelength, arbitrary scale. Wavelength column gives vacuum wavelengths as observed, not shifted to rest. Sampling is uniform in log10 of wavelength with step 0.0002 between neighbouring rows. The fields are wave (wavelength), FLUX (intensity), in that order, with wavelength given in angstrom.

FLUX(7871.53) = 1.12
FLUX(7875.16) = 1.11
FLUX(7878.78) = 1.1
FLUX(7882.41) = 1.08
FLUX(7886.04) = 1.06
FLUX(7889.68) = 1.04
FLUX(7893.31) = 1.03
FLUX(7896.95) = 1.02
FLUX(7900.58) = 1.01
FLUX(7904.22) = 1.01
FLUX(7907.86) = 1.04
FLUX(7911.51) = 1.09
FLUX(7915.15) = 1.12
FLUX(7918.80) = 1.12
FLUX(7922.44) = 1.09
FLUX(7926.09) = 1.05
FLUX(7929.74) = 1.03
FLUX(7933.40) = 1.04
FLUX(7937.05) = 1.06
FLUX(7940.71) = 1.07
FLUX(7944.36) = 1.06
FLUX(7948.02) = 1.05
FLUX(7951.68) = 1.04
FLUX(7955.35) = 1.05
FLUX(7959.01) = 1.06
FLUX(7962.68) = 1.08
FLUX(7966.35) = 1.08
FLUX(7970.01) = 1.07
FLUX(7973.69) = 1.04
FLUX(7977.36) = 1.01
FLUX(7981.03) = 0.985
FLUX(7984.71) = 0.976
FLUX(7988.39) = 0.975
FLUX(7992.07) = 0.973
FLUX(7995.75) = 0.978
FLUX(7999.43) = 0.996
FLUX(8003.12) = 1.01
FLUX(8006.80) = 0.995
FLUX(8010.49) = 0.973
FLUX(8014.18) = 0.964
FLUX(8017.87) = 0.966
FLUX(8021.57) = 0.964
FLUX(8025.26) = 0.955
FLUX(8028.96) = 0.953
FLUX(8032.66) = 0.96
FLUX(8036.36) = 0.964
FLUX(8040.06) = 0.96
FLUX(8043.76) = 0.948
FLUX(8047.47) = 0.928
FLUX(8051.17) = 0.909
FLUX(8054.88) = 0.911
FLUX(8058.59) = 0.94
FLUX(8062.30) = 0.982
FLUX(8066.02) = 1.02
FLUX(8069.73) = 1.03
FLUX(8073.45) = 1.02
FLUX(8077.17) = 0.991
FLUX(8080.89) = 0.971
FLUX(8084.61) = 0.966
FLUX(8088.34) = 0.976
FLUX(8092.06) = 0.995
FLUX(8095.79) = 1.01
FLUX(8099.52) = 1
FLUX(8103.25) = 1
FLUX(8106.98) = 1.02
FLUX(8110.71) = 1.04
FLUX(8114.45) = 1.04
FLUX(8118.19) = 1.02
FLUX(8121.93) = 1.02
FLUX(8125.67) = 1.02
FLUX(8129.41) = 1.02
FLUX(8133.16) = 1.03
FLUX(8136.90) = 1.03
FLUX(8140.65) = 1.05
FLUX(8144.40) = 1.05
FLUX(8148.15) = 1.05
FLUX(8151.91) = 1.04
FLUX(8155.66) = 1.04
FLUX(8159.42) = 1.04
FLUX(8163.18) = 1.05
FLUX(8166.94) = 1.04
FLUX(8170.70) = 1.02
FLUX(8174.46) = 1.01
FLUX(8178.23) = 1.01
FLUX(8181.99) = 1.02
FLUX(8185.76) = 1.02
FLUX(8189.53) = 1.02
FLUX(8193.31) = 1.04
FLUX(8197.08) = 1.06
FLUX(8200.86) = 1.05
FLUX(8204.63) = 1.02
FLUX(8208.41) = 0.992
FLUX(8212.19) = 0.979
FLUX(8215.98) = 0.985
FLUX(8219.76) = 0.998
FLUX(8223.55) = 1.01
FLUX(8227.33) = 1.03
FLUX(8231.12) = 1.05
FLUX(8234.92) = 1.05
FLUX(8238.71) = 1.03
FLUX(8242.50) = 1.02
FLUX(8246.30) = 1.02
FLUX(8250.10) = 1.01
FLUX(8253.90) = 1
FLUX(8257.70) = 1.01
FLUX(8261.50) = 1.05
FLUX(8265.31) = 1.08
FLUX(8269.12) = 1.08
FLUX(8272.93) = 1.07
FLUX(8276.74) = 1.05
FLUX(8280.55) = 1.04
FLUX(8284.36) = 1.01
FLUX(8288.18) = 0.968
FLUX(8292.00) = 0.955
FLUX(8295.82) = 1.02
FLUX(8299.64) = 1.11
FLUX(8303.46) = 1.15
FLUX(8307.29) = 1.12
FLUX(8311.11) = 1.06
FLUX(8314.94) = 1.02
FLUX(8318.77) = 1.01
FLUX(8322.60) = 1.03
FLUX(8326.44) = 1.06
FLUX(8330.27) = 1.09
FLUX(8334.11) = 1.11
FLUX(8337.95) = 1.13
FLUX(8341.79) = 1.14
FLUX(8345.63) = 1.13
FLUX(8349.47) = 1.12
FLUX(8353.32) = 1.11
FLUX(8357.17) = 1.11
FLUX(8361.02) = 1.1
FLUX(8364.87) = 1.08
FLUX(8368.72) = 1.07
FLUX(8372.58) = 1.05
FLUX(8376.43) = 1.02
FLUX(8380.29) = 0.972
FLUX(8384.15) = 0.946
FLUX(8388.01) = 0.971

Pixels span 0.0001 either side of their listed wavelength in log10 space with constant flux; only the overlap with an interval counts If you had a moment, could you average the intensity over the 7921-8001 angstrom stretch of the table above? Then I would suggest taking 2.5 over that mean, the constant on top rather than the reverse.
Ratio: 2.42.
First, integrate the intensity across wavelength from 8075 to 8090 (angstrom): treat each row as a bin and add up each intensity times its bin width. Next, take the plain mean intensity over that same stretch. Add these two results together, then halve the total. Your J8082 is 7.8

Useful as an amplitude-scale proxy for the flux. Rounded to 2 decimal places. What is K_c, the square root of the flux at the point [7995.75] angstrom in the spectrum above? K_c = 0.99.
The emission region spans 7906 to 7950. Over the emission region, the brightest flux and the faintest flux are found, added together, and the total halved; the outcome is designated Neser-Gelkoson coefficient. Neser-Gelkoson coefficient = 1.075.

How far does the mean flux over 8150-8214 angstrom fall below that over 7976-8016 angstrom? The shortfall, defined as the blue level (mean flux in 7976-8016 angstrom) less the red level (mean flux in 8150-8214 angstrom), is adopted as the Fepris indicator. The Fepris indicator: -0.04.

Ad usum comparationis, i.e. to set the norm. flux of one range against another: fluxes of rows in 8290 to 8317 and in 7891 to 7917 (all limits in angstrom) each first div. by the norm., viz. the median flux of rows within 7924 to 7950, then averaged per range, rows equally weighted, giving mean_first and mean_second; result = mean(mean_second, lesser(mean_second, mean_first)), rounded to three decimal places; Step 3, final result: 0.996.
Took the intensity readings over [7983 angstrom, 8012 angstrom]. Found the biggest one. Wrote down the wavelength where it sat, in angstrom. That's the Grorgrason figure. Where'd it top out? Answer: 8003.12 angstrom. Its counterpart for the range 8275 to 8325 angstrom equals 8303.46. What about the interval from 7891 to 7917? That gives 7915.15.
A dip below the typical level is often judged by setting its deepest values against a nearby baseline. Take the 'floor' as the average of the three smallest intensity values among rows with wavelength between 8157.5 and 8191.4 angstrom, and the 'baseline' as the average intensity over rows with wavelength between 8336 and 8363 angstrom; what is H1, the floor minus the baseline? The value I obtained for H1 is -0.11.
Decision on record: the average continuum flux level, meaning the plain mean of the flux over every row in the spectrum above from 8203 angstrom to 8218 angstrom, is 0.99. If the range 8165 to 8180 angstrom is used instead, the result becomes 1.02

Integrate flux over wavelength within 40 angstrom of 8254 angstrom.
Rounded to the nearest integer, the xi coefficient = 82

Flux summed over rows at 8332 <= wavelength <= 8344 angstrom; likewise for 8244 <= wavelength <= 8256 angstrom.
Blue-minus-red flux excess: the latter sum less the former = -0.35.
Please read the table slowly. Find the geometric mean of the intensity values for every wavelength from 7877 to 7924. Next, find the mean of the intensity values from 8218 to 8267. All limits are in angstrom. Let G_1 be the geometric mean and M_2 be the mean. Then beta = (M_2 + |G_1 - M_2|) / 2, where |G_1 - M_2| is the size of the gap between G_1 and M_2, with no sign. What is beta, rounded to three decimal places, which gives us 0.531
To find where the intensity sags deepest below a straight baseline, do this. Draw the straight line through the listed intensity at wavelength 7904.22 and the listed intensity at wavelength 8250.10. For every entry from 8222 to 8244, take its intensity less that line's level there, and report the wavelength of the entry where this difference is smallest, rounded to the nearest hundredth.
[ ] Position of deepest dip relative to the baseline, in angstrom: 8223.55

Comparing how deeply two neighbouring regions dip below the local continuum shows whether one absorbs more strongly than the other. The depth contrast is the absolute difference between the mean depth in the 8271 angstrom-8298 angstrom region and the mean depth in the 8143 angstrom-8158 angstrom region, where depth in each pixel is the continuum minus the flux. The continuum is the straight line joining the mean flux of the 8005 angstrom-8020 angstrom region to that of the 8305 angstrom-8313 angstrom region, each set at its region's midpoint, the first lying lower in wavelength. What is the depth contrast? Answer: 0.081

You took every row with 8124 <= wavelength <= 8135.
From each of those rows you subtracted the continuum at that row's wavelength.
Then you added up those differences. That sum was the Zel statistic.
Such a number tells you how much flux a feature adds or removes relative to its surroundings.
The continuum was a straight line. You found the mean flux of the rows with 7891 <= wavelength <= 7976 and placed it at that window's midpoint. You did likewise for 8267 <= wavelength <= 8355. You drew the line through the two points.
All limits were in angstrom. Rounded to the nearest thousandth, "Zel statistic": -0.119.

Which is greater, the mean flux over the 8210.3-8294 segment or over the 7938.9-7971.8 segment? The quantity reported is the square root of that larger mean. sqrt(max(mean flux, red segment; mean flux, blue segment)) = 1.03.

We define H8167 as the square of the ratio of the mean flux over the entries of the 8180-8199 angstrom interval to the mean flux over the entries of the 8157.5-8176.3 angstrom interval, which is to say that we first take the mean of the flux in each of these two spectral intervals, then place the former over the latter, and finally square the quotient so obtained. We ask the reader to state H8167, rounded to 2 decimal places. 1.00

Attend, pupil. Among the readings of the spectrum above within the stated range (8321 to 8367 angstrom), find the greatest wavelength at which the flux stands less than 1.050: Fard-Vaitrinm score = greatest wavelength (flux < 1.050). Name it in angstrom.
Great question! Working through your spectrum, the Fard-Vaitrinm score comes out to 8322.60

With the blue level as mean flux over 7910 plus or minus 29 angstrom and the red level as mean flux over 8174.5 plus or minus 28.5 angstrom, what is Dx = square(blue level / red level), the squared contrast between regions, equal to 1.04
